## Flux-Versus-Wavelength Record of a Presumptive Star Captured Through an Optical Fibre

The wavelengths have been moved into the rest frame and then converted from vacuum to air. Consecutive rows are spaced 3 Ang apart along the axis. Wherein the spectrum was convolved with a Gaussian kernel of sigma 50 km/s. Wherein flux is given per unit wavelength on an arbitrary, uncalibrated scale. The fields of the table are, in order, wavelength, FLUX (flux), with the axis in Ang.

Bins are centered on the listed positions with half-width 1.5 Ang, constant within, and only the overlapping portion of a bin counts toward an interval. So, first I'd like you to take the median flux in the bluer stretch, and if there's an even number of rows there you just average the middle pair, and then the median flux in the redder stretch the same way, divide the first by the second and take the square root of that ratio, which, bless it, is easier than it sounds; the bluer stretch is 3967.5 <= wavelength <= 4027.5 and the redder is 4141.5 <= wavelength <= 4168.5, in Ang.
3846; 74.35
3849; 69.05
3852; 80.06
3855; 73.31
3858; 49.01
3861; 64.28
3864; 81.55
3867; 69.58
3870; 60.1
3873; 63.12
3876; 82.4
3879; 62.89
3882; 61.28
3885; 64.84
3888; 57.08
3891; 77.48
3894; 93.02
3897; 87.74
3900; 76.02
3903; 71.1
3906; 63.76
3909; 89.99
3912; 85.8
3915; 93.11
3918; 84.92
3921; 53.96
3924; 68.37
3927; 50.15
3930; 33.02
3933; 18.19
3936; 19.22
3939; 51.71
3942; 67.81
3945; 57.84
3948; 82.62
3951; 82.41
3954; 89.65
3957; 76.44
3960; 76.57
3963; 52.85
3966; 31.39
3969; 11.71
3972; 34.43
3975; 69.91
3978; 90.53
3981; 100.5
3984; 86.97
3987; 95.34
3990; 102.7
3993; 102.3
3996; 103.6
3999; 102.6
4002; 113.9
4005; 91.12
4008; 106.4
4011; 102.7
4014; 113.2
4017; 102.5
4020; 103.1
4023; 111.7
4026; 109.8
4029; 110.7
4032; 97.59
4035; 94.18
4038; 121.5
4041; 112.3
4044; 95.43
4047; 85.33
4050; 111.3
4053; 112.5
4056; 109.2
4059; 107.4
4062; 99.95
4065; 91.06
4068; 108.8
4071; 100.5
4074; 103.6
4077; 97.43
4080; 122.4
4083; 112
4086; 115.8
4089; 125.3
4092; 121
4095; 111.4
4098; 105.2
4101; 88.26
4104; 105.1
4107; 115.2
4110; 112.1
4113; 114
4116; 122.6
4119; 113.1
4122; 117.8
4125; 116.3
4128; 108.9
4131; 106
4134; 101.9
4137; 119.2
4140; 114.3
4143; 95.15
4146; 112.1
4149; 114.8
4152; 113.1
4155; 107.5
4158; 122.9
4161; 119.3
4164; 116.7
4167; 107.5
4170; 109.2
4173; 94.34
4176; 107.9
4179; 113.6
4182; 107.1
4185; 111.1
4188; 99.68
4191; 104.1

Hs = 0.952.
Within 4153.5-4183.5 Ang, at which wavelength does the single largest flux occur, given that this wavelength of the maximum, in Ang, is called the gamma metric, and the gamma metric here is 4158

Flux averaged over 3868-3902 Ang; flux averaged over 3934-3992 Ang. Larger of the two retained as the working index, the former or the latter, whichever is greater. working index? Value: 71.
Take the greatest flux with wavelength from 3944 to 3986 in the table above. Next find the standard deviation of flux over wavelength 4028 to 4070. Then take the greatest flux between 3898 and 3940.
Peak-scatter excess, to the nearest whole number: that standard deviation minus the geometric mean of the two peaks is -87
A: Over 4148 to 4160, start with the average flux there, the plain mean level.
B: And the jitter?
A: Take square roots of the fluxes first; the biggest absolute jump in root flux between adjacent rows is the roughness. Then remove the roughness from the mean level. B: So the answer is 114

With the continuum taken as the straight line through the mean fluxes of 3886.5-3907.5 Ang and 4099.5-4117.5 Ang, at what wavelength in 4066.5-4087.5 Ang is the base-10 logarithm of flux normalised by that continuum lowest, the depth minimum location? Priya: 4077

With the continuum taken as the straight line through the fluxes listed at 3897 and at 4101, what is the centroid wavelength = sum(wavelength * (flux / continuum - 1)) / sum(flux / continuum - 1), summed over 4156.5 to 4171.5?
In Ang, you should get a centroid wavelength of 4163.1 Ang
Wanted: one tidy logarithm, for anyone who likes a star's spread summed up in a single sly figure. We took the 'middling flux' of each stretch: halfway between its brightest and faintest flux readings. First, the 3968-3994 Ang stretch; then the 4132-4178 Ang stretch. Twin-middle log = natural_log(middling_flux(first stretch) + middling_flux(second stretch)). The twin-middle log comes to 5.11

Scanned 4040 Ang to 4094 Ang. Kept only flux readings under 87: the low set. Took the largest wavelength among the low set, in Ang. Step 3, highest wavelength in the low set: 4047 Ang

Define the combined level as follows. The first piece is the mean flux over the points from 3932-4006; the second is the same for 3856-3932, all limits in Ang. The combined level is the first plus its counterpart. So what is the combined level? 142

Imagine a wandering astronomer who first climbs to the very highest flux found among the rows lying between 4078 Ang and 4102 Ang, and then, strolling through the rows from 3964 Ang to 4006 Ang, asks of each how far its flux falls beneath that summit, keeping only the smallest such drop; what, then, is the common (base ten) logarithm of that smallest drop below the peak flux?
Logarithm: 1.1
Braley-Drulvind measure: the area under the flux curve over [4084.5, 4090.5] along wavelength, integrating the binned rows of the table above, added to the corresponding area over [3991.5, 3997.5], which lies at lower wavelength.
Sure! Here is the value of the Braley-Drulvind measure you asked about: 1341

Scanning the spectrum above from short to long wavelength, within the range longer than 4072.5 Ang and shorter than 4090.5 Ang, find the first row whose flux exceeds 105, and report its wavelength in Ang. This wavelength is 4080 Ang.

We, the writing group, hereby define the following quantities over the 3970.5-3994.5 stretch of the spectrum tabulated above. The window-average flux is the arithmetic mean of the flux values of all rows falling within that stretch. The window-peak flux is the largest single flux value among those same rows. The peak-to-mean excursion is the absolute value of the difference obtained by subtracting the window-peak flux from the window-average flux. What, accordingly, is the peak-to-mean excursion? 17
